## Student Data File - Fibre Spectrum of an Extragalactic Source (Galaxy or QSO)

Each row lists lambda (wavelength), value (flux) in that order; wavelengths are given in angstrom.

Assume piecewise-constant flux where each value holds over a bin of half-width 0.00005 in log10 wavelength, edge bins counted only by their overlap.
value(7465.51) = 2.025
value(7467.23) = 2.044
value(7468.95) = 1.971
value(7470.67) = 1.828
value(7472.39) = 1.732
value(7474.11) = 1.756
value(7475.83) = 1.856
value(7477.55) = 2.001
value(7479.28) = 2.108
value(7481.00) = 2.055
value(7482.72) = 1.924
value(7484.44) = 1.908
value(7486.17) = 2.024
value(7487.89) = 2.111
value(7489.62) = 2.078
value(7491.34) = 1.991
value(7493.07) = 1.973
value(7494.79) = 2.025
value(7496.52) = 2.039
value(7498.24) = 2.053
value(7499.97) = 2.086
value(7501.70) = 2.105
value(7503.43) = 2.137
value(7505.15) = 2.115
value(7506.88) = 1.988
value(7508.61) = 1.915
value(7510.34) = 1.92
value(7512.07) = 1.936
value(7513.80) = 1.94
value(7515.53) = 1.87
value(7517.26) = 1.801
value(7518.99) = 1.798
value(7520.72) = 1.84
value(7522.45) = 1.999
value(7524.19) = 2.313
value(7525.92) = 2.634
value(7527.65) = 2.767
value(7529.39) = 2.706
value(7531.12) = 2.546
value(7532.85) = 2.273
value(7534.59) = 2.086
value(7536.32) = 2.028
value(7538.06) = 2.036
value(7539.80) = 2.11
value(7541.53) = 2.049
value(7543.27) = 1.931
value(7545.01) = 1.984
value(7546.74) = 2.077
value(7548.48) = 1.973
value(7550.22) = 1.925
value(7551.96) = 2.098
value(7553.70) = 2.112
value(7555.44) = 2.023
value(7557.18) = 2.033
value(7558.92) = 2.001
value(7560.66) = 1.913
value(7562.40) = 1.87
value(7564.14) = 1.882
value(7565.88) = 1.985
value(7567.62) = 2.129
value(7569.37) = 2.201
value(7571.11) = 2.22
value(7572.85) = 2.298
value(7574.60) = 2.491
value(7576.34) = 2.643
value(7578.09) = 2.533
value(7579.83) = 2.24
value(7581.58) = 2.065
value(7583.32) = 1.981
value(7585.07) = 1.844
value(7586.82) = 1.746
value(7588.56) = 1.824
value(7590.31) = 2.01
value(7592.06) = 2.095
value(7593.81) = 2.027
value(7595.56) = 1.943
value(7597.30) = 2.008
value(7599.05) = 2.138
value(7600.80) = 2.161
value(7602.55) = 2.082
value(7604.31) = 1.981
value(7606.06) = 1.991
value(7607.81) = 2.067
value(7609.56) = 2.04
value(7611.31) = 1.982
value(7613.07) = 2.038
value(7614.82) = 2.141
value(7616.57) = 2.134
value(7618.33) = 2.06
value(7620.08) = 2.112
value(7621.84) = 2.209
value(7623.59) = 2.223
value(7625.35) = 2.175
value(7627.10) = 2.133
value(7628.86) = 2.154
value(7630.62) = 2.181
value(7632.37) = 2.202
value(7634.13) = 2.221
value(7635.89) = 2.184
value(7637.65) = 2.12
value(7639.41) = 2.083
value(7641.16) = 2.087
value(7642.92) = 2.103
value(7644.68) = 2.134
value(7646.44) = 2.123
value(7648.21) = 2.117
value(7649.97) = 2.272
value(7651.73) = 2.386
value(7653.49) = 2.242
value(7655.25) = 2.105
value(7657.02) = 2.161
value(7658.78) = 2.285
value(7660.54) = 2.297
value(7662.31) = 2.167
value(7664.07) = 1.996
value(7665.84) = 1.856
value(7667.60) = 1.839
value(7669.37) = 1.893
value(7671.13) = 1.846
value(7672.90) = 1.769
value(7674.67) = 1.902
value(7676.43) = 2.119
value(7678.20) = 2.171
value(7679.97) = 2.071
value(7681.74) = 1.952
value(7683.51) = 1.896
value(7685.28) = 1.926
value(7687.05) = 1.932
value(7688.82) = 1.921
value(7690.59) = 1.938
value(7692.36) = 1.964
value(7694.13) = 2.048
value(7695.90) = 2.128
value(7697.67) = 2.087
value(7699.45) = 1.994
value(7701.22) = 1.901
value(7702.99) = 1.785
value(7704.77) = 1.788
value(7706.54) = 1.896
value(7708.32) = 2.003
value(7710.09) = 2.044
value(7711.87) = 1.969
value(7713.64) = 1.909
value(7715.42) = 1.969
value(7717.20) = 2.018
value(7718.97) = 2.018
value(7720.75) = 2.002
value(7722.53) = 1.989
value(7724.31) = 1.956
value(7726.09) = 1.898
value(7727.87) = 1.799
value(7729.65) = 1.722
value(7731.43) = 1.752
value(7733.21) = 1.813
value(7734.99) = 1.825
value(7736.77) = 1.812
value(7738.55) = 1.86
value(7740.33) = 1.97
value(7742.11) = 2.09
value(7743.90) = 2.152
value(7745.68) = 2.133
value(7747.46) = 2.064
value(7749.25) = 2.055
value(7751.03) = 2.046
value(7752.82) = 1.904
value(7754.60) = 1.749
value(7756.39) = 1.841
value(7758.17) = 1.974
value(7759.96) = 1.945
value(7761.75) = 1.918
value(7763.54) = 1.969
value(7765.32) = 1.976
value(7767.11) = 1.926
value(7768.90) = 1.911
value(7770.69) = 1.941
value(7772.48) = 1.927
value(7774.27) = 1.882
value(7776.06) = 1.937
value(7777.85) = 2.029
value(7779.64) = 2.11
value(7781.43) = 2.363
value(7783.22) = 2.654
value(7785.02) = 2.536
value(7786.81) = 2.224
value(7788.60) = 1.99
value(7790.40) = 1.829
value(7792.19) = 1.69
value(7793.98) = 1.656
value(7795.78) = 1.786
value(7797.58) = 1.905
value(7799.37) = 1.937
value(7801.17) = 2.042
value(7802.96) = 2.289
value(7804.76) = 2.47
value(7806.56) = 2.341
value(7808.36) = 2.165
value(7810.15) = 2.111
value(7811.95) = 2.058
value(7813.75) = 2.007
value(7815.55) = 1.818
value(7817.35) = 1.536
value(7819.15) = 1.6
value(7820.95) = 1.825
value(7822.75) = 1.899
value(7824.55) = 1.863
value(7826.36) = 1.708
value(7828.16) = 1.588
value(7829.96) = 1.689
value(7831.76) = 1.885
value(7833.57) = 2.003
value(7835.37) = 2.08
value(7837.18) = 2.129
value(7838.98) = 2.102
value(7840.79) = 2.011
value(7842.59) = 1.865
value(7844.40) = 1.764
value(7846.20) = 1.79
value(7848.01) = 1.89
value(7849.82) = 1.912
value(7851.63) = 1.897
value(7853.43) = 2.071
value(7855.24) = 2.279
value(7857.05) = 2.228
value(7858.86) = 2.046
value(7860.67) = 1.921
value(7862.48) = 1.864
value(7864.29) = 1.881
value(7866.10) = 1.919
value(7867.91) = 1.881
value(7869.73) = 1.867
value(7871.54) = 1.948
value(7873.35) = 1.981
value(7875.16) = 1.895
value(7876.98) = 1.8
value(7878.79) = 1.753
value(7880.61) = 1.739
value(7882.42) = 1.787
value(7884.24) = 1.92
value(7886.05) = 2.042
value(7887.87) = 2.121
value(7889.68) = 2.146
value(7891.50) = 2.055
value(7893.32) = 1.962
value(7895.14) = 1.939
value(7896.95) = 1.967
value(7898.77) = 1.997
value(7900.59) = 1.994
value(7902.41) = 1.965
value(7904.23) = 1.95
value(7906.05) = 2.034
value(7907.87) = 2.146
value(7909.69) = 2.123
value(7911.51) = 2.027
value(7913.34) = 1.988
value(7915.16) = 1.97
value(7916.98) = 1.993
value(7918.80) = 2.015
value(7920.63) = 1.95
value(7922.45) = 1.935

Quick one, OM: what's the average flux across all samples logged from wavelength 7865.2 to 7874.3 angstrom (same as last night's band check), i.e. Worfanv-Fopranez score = 1.92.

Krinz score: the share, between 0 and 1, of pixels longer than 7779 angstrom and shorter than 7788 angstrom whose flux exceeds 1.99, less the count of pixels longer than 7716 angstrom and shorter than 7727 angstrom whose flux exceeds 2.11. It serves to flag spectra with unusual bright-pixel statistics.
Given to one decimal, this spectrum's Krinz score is 1.0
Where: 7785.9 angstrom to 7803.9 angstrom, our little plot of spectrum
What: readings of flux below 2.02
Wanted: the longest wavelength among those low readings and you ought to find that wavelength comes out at 7799.37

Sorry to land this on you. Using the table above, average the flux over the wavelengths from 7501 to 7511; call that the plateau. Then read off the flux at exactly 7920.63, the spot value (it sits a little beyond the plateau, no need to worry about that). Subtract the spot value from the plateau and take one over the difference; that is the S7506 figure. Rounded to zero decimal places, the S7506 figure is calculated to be 12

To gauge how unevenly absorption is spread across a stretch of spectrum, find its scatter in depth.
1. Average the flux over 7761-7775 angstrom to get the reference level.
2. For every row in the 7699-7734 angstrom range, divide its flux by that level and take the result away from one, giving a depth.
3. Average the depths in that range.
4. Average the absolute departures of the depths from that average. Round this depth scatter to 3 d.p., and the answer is 0.044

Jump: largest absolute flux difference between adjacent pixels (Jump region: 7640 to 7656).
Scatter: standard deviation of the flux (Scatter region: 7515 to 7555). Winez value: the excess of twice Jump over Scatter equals 0.03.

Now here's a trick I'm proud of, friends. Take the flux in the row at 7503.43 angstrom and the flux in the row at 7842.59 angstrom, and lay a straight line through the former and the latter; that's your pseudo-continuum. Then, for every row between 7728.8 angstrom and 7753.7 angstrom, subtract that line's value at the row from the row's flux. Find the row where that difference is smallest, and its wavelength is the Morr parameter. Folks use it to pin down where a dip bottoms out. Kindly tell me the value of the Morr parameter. 7729.65 angstrom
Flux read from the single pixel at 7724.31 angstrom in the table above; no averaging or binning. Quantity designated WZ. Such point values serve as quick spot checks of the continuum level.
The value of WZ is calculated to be 1.956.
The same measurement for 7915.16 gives 1.97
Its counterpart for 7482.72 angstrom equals 1.924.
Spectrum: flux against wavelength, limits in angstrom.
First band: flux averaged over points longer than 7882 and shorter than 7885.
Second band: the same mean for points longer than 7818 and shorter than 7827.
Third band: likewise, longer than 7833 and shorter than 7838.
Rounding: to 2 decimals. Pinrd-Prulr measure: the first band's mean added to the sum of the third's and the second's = 5.70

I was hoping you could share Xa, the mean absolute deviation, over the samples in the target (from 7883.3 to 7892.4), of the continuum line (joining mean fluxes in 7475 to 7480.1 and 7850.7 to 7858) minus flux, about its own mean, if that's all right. 0.061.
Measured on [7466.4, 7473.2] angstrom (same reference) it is 0.114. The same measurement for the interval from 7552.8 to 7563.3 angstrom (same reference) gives 0.068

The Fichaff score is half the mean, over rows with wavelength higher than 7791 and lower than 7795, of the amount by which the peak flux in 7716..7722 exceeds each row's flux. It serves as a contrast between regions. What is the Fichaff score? 0.17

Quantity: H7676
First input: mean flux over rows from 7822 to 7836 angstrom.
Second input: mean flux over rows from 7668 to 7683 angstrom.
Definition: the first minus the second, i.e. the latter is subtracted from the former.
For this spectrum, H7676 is -0.13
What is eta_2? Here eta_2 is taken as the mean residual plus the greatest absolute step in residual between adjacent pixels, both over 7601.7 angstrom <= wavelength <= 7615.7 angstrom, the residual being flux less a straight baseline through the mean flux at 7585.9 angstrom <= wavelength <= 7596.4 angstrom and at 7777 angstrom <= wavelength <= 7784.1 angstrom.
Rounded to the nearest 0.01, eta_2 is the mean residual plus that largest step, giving 0.17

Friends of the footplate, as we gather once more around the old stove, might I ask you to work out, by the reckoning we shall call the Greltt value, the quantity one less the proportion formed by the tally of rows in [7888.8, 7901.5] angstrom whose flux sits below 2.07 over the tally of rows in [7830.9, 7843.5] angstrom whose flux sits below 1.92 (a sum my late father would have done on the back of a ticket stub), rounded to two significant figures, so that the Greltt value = -2.0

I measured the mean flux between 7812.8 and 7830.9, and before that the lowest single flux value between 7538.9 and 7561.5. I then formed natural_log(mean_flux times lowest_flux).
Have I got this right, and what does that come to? 1.21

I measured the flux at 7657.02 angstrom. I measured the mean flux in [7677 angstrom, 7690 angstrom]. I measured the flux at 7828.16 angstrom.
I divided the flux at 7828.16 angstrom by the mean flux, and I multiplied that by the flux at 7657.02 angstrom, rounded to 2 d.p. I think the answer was 1.73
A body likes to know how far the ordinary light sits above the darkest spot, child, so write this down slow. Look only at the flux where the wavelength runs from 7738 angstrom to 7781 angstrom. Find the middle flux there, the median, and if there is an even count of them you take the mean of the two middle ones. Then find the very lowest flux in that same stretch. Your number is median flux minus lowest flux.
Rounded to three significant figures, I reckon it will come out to 0.208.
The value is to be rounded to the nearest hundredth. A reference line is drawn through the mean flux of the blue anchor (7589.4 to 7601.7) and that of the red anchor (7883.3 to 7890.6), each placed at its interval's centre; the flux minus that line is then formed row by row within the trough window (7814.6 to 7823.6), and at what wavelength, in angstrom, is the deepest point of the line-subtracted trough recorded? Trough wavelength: 7817.35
